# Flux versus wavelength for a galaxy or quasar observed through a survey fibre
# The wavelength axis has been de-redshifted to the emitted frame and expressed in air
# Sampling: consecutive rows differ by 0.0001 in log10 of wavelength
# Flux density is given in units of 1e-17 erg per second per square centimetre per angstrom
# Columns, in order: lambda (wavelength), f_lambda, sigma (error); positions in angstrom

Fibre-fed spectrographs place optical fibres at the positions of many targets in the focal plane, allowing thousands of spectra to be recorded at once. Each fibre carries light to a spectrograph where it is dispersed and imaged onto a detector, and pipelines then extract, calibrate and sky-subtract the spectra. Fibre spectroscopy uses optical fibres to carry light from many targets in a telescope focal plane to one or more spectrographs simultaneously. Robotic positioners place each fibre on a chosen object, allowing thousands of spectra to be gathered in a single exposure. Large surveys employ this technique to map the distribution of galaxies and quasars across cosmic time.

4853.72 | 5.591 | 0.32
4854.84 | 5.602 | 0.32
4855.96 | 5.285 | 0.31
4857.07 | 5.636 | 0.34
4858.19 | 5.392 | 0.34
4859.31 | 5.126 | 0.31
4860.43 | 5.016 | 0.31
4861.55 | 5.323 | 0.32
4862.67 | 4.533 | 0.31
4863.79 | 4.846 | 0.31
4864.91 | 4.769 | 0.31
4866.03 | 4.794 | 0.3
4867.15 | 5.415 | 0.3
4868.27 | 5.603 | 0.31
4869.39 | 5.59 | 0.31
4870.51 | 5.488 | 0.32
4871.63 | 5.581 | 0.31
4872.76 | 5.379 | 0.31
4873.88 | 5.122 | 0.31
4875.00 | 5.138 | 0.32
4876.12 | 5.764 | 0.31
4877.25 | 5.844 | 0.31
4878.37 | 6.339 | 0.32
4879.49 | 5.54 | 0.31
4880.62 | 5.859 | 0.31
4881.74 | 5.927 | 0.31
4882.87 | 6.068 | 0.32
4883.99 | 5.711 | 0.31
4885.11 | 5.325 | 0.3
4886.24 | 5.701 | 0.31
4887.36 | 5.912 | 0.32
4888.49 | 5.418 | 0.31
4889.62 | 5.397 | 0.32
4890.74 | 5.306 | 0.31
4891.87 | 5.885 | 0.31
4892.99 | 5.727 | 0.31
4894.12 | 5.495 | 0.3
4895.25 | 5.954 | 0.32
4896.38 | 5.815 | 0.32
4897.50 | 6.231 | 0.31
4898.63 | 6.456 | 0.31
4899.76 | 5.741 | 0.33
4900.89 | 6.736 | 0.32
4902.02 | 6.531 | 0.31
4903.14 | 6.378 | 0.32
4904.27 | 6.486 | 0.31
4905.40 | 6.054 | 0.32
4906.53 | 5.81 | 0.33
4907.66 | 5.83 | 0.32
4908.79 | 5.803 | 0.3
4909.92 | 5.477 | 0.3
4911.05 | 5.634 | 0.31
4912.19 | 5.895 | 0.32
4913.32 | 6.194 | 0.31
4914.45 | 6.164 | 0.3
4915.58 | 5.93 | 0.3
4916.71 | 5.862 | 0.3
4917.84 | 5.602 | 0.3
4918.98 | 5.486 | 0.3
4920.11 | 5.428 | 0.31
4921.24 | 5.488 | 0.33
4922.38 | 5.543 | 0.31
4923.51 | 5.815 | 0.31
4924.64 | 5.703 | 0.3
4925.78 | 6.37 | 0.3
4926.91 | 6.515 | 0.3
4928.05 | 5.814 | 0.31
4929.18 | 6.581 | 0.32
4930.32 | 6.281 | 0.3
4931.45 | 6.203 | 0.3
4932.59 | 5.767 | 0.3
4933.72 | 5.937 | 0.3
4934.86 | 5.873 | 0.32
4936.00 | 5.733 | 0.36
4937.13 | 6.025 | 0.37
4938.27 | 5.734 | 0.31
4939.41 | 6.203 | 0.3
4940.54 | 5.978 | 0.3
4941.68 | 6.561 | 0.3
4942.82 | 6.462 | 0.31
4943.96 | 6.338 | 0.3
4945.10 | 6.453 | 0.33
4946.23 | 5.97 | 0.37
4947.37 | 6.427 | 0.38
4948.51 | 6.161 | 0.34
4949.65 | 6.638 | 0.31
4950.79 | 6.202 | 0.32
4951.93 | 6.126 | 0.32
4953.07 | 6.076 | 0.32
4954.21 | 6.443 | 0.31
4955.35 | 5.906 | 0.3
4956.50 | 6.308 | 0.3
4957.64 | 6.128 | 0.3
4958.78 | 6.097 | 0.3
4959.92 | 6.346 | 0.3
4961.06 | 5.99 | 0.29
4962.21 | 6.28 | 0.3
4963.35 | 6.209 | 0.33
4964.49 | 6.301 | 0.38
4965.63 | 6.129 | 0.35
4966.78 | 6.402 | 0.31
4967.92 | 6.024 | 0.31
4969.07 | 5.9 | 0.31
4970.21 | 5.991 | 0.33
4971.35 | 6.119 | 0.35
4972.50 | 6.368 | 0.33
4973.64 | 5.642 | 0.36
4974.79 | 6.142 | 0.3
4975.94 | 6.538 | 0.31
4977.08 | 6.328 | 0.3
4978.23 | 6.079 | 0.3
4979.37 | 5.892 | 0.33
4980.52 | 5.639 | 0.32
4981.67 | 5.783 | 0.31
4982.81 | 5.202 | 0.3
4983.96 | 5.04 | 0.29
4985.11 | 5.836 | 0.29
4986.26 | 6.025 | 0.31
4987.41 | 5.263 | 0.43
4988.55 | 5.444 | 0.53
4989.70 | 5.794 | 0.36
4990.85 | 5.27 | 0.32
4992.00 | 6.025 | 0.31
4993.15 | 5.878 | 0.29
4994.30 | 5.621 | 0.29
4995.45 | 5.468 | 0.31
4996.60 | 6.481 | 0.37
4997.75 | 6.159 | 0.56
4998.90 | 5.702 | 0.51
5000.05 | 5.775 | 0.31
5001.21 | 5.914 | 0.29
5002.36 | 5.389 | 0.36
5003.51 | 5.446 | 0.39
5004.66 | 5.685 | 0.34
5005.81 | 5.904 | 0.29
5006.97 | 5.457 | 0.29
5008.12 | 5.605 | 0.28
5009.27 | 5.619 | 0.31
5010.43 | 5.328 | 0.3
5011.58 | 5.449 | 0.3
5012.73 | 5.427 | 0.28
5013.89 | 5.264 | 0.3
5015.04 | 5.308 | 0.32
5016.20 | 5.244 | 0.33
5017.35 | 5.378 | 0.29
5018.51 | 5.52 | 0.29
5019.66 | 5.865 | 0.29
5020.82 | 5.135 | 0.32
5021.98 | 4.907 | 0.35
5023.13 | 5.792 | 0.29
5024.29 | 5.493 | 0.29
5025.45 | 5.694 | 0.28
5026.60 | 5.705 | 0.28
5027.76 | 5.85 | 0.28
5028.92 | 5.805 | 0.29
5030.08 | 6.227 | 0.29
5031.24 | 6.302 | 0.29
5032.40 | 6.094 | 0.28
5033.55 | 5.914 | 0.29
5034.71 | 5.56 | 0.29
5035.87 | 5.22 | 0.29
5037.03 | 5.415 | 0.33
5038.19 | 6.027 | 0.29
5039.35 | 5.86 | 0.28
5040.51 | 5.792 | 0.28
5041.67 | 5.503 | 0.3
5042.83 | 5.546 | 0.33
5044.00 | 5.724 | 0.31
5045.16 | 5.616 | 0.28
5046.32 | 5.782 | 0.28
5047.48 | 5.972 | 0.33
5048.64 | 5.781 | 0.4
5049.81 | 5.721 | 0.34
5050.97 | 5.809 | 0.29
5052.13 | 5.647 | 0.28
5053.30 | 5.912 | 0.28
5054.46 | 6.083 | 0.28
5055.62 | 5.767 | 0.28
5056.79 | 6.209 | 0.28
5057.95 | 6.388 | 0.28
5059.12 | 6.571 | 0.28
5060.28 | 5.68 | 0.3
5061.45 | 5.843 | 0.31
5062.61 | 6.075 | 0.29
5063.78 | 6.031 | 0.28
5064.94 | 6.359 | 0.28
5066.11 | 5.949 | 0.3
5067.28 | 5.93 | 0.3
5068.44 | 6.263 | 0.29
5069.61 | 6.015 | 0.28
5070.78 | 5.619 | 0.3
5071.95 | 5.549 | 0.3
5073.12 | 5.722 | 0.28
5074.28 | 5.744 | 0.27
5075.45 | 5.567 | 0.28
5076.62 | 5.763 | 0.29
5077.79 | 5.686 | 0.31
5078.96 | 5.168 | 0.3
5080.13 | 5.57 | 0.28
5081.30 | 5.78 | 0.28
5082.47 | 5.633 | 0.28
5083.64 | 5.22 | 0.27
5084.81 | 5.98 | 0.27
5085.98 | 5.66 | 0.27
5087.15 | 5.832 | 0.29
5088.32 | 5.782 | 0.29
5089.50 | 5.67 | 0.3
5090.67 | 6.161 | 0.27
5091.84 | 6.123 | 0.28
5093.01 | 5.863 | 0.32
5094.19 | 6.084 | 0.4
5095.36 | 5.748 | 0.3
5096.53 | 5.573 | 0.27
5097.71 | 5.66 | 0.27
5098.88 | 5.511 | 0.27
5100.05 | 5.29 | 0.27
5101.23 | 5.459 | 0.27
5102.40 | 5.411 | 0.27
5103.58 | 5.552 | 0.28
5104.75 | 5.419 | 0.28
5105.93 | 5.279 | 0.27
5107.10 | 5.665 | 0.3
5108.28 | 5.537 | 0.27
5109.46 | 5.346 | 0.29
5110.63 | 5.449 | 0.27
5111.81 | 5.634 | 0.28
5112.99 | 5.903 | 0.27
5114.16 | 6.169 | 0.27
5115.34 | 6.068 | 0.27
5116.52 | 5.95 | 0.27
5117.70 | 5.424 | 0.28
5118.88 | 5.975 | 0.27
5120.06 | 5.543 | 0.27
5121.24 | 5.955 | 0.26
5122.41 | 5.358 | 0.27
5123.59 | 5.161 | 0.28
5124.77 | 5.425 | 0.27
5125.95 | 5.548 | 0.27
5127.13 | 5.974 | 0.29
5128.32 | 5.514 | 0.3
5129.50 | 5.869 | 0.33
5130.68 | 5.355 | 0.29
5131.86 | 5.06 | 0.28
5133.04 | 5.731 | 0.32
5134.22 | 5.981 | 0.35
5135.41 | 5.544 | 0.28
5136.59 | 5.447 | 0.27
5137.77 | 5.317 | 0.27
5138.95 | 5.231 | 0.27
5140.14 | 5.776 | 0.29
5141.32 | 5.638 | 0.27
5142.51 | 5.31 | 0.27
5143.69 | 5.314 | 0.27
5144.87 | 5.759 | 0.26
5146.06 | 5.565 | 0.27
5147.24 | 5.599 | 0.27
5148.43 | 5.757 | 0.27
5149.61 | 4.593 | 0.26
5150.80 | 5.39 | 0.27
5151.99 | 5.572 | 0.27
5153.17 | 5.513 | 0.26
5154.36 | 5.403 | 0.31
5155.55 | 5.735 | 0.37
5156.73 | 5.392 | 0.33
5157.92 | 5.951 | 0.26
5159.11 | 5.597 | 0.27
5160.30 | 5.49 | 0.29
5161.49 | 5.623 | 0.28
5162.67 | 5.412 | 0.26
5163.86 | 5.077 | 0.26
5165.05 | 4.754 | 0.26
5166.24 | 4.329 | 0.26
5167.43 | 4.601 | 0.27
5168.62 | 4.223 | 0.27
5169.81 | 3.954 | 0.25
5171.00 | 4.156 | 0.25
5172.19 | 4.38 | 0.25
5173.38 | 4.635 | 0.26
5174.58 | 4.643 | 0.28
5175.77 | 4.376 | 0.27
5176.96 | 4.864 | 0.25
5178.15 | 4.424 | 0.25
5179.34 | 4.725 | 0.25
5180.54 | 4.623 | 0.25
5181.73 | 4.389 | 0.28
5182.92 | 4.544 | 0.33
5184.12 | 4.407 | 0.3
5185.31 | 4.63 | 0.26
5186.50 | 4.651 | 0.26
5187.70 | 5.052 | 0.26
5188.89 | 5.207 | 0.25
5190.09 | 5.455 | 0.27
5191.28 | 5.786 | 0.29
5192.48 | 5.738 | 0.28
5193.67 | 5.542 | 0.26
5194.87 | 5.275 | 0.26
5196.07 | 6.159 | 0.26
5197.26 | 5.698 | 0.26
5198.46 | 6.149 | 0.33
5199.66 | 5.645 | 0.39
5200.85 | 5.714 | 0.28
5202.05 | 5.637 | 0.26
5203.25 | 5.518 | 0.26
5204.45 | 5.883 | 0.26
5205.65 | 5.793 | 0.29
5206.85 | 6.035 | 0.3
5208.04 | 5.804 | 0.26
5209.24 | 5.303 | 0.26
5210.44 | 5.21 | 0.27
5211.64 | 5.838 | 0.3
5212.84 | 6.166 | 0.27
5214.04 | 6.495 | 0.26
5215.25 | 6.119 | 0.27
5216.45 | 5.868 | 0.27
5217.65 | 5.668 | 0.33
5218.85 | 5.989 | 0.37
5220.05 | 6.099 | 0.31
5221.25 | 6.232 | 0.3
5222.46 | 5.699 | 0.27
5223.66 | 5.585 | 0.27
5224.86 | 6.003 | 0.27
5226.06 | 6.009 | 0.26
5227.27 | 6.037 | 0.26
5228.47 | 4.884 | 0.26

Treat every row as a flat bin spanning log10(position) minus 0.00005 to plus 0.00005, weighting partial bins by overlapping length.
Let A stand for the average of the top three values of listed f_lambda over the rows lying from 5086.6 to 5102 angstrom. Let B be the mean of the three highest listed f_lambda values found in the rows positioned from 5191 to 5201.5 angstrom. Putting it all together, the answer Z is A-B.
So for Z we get 0.1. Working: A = 6.1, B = 6.0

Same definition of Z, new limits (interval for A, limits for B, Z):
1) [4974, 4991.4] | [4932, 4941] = 0.3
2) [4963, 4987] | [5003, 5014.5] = 0.7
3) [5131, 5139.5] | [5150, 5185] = 0.0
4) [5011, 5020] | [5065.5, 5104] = -0.6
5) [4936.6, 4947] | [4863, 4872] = 0.9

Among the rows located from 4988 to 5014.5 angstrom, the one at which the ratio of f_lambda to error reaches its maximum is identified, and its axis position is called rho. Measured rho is 5001.21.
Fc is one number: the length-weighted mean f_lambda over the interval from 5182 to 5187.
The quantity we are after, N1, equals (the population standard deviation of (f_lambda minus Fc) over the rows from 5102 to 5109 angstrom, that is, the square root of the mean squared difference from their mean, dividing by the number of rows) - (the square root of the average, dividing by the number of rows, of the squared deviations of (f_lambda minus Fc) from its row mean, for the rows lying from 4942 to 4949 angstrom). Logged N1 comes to -0.06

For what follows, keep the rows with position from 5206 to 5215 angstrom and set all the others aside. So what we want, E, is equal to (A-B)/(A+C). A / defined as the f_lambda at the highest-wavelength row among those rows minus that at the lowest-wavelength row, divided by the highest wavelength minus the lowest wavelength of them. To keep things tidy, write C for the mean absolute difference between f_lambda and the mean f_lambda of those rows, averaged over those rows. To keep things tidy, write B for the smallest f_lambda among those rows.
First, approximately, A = 0.06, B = 5.21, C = 0.34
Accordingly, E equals -13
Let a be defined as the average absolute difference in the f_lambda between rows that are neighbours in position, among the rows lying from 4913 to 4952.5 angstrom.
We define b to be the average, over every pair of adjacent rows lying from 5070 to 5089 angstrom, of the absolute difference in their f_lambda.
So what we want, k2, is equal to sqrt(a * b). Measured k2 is 0.26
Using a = 0.27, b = 0.247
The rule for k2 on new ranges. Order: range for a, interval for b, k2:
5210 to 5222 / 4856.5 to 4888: 0.29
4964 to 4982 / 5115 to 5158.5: 0.31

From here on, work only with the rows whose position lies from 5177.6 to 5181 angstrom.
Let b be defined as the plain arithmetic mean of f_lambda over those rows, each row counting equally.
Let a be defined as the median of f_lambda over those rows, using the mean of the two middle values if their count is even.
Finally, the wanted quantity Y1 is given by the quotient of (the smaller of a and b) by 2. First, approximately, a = 4.6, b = 4.6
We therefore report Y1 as 2.3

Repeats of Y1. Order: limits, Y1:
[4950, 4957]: 3.1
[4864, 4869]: 2.6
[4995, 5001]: 2.9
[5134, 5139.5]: 2.7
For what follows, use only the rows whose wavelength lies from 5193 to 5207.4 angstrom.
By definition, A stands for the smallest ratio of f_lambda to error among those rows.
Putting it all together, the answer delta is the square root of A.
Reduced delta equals 3.80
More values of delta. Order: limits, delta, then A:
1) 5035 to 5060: 3.80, 14.5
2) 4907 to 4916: 4.26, 18.2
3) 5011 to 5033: 3.74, 14.0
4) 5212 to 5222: 4.02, 16.2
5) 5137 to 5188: 3.71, 13.8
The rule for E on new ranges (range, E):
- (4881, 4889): -40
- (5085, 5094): -31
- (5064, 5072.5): -54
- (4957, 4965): -46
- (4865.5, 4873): -17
